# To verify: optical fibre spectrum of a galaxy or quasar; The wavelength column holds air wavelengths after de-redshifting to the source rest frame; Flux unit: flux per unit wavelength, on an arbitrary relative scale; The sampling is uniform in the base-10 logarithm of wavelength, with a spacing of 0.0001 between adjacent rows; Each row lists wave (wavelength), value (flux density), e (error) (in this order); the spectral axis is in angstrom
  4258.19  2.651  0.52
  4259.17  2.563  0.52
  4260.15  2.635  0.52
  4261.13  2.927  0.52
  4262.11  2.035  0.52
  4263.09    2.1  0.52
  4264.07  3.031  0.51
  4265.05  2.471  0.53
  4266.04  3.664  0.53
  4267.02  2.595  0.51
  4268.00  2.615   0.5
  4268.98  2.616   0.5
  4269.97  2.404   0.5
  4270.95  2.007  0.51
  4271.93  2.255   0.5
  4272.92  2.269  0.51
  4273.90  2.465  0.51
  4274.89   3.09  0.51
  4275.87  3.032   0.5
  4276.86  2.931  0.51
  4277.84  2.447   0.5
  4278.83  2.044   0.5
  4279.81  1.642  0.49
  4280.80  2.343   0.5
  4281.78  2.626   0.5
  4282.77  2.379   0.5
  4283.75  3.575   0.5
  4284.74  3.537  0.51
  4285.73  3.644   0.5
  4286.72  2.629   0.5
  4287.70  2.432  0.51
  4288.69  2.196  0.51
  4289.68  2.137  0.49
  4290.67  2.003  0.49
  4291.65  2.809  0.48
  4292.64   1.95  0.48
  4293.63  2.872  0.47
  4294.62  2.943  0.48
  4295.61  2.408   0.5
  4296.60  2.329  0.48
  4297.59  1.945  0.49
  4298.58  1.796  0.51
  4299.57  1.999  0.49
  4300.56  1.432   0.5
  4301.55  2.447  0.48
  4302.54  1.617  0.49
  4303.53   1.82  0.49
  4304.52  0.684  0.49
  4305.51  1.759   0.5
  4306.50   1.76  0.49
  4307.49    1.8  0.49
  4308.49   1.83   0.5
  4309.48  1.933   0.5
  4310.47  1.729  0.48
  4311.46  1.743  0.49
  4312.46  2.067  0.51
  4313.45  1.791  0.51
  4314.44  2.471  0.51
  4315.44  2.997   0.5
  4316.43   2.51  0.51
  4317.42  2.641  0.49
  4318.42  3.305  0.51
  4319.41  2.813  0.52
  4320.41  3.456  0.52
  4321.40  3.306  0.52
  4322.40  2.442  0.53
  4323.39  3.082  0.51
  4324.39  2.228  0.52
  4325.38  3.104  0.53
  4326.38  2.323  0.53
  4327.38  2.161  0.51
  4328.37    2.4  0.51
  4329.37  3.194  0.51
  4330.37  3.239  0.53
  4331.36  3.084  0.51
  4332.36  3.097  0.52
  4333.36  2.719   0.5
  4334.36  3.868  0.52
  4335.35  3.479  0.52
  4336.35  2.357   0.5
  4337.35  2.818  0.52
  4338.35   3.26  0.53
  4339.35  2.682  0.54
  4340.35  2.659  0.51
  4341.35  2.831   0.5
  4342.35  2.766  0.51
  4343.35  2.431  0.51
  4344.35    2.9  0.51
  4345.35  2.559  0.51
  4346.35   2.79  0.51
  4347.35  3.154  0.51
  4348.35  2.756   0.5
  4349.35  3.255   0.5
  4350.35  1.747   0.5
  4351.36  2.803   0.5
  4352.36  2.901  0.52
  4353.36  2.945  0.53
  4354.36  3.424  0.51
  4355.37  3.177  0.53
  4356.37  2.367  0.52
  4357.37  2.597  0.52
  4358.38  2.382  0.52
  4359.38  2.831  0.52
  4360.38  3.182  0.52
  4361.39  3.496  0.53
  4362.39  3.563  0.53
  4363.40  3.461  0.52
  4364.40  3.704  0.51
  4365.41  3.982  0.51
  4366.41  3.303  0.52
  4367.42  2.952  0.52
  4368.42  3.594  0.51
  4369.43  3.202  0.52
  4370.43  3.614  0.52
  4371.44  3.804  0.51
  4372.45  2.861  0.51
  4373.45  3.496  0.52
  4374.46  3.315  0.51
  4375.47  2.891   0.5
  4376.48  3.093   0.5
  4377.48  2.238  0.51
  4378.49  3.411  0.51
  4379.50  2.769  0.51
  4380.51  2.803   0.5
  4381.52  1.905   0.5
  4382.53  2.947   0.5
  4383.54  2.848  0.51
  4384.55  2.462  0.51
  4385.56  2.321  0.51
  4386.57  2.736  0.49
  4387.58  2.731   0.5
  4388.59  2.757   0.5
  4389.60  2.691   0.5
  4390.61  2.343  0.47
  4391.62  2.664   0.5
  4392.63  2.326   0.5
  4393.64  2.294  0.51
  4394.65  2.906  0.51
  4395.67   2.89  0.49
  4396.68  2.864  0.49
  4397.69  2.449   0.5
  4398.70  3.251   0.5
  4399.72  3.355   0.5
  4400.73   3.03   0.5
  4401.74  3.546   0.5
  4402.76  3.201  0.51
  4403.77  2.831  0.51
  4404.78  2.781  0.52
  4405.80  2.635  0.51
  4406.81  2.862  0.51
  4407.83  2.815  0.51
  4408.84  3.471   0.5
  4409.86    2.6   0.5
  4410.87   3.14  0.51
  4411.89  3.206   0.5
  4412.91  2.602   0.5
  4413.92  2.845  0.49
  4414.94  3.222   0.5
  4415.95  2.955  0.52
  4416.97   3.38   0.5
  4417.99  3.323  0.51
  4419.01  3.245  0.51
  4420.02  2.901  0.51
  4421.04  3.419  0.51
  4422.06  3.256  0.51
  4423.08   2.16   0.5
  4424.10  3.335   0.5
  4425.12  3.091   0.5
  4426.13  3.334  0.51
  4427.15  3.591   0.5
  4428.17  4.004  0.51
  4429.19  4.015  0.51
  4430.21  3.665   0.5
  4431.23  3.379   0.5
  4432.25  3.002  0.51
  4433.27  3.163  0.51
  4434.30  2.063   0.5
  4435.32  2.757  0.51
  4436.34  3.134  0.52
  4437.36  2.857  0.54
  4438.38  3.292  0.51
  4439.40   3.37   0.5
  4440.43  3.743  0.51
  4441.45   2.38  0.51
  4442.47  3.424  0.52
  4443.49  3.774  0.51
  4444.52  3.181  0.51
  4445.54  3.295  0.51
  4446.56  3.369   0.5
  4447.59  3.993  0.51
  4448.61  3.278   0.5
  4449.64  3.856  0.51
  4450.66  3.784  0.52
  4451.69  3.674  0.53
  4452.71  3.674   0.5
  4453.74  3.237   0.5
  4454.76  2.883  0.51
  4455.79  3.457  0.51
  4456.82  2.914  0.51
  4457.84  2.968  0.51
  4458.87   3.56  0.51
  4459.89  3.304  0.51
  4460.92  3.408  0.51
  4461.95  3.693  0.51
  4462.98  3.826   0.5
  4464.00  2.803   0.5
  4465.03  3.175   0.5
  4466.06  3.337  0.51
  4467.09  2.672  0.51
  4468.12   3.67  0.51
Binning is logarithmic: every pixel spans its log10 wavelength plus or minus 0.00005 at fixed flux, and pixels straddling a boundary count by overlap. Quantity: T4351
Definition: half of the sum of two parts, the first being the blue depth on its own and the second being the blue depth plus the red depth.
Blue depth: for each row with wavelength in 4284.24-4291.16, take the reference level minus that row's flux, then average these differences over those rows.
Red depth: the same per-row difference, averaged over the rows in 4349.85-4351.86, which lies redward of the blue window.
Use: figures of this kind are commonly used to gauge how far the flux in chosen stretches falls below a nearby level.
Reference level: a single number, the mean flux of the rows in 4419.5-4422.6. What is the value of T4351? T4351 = 1.0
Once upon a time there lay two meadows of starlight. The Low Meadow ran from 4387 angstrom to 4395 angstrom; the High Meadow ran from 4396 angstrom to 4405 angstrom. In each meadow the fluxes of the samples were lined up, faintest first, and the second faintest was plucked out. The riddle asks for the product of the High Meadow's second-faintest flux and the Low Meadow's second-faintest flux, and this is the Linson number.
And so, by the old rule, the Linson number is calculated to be 6.5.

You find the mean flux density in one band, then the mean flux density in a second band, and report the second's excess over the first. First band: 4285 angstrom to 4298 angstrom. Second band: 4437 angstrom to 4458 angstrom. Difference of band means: 0.9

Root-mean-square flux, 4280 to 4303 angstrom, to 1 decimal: 2.5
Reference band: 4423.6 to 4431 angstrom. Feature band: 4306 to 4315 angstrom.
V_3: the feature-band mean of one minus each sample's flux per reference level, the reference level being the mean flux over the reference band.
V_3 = 0.47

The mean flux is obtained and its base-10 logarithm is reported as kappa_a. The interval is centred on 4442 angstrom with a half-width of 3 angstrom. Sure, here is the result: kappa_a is 0.52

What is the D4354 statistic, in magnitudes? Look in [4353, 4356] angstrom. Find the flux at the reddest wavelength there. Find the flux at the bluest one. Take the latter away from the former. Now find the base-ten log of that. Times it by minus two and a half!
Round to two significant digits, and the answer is 1.6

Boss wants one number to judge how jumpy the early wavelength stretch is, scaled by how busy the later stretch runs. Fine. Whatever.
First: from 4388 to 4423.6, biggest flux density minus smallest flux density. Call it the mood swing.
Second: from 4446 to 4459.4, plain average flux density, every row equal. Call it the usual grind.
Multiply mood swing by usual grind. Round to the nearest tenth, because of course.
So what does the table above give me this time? 4.8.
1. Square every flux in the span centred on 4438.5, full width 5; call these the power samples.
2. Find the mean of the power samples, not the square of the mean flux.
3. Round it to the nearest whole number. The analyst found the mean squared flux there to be 11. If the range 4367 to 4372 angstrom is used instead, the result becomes 12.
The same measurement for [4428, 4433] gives 13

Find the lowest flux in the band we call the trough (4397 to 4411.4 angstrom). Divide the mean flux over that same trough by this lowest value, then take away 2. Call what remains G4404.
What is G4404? -0.8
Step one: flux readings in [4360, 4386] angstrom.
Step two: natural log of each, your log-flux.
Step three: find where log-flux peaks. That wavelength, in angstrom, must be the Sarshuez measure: 4365.41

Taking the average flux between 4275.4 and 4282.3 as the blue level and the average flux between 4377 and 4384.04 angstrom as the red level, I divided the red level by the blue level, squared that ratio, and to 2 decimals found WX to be 1.23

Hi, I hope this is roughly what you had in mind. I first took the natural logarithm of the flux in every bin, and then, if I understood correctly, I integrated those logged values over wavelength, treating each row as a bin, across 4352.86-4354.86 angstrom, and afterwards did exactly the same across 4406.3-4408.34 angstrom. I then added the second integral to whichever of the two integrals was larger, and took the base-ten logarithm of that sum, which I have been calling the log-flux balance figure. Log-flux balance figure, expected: 0.65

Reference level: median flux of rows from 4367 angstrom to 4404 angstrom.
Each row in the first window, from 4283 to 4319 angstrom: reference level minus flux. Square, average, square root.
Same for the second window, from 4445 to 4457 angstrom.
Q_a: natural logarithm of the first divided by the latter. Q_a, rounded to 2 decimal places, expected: 0.26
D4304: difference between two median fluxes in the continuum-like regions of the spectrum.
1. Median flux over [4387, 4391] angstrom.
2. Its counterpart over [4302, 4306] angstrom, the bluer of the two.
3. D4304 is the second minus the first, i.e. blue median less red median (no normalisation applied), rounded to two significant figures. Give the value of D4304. -1.0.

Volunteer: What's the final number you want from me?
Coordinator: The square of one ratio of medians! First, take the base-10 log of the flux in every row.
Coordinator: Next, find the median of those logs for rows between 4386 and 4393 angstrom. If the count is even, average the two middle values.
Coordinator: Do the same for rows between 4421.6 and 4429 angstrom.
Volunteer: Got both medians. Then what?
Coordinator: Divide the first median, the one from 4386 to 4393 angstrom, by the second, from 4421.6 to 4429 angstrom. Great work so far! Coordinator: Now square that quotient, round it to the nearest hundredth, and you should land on 0.68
